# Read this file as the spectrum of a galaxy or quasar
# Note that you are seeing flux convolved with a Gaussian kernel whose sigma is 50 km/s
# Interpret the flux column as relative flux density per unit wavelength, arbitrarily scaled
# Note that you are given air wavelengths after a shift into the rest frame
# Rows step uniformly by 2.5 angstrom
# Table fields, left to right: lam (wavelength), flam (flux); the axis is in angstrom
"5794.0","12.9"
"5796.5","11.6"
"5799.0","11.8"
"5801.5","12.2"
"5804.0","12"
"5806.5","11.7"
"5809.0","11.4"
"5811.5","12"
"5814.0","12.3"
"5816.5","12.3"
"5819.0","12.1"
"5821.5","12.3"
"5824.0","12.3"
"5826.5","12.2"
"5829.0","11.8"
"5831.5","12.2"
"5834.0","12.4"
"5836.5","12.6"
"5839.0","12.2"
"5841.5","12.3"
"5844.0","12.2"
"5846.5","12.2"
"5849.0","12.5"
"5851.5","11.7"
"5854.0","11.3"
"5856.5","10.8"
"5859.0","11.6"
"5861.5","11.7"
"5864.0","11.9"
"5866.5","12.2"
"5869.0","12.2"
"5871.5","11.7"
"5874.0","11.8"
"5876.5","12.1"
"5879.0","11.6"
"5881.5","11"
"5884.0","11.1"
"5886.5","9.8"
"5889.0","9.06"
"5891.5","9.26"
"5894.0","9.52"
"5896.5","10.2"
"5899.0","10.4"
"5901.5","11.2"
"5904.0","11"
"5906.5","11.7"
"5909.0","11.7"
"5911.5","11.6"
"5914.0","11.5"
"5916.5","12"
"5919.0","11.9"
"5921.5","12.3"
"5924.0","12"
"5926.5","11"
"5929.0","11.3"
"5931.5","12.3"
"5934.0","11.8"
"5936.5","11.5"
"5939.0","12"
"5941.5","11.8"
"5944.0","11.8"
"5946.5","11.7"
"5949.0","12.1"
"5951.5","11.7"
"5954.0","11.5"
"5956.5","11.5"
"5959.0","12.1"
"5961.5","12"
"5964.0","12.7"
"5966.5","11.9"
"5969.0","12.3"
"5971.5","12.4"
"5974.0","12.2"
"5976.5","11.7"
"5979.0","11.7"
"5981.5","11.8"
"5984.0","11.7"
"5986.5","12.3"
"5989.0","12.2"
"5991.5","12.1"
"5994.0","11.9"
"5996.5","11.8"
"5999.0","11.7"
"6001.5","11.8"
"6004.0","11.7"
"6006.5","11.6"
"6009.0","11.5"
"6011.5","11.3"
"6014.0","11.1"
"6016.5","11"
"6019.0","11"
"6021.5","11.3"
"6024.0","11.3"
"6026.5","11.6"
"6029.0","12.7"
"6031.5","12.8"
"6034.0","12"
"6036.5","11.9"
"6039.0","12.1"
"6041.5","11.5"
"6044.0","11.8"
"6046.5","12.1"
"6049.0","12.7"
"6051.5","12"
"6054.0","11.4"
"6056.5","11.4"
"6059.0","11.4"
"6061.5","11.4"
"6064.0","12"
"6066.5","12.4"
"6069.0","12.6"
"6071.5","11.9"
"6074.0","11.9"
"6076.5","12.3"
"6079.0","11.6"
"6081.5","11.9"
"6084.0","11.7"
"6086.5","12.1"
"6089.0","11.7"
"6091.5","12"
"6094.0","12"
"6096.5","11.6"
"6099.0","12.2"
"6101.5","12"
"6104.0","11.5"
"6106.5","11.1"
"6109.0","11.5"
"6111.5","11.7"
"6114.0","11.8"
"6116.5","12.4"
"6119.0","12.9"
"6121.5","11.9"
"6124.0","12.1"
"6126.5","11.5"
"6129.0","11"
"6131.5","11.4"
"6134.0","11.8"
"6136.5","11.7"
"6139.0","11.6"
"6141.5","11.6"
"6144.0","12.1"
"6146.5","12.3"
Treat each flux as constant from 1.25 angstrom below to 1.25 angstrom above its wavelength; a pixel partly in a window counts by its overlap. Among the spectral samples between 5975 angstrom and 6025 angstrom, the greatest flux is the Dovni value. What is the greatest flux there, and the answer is 12.3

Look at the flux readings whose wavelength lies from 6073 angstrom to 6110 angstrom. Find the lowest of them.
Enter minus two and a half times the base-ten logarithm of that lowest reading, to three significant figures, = -2.61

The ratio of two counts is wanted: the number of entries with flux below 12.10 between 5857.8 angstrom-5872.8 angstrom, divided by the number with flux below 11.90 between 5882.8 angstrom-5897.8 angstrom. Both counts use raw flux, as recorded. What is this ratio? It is 0.7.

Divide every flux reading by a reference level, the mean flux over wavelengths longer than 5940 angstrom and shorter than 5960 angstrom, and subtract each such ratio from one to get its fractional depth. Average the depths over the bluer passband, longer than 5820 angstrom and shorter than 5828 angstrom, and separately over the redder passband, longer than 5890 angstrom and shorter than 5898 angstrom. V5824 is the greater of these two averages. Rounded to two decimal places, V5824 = 0.18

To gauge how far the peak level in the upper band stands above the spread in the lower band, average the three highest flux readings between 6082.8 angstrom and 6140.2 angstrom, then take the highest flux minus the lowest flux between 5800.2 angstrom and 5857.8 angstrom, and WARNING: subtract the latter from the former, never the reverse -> 10.7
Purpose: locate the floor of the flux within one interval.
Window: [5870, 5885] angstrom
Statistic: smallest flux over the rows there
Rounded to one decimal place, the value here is 11.0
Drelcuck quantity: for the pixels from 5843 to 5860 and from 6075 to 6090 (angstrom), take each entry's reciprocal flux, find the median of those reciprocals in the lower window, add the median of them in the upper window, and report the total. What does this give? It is 0.170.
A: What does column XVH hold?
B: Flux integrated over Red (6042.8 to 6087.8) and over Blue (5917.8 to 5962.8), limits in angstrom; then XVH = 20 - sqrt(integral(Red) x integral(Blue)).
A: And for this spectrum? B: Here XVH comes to -514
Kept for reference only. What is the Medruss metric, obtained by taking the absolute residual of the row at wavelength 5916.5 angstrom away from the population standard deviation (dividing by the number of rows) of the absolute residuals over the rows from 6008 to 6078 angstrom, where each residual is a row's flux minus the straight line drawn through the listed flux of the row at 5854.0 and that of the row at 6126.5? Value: -0.3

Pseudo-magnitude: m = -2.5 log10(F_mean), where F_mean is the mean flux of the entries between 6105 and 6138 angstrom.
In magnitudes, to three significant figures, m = -2.68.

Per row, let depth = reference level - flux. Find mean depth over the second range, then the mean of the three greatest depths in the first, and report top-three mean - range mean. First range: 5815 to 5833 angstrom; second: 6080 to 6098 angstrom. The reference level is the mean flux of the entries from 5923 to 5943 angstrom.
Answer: -0.2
